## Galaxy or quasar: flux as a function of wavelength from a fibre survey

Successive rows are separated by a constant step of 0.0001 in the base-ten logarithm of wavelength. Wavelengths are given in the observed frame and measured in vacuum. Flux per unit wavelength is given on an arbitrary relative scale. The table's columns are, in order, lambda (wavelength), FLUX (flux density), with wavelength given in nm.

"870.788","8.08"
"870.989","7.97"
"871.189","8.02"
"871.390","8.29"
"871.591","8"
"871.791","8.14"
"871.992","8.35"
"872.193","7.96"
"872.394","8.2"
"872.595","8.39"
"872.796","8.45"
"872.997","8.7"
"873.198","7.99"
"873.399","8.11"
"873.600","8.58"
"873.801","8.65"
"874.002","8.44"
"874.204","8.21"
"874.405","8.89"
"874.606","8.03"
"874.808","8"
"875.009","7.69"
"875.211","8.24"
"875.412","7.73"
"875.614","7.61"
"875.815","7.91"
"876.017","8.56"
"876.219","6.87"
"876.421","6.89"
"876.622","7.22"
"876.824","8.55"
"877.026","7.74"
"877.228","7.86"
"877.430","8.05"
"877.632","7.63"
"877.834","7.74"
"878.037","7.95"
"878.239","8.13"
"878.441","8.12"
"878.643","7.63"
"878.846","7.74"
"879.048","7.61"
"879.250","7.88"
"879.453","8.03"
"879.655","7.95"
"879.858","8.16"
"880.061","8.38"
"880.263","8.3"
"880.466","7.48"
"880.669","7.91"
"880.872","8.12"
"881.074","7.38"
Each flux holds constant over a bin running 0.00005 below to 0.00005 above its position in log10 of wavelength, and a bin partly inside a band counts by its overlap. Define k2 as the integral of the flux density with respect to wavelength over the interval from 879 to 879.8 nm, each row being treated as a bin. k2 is 6.3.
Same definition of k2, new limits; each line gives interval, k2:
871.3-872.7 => 11.5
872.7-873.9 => 10.1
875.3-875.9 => 4.7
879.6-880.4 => 6.5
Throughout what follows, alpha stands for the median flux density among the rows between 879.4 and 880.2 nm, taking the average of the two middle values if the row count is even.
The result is 8.1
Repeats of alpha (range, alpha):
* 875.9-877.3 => 7.7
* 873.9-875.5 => 8.1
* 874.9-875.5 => 7.7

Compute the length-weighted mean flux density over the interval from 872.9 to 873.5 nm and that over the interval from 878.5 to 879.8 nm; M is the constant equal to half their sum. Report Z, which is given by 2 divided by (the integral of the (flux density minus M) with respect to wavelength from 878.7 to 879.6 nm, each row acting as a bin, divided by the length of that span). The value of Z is -8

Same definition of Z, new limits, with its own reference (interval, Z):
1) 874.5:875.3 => -36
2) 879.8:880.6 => 98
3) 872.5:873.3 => 6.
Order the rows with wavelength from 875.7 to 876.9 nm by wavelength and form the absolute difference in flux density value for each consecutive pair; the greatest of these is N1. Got 1.7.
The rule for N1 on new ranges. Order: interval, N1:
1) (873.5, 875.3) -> 0.9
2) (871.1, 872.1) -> 0.3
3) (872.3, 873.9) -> 0.7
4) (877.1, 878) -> 0.4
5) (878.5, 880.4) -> 0.3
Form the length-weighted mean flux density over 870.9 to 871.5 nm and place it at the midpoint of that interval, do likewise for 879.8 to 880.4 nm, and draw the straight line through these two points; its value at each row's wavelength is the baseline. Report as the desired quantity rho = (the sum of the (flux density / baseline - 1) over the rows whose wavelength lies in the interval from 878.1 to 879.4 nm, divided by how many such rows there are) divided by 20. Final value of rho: -0.0022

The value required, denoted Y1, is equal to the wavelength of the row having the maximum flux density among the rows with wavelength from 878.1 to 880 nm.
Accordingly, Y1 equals 879.858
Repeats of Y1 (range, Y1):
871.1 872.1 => 871.992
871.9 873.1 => 872.997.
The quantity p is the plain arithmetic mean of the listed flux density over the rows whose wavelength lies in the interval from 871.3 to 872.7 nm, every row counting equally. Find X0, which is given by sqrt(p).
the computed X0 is 2.86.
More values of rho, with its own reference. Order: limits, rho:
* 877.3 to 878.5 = -0.0016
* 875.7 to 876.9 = -0.0031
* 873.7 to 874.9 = 0.0014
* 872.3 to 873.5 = 0.0011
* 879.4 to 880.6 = -0.0011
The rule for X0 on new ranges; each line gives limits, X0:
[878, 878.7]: 2.82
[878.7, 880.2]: 2.82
